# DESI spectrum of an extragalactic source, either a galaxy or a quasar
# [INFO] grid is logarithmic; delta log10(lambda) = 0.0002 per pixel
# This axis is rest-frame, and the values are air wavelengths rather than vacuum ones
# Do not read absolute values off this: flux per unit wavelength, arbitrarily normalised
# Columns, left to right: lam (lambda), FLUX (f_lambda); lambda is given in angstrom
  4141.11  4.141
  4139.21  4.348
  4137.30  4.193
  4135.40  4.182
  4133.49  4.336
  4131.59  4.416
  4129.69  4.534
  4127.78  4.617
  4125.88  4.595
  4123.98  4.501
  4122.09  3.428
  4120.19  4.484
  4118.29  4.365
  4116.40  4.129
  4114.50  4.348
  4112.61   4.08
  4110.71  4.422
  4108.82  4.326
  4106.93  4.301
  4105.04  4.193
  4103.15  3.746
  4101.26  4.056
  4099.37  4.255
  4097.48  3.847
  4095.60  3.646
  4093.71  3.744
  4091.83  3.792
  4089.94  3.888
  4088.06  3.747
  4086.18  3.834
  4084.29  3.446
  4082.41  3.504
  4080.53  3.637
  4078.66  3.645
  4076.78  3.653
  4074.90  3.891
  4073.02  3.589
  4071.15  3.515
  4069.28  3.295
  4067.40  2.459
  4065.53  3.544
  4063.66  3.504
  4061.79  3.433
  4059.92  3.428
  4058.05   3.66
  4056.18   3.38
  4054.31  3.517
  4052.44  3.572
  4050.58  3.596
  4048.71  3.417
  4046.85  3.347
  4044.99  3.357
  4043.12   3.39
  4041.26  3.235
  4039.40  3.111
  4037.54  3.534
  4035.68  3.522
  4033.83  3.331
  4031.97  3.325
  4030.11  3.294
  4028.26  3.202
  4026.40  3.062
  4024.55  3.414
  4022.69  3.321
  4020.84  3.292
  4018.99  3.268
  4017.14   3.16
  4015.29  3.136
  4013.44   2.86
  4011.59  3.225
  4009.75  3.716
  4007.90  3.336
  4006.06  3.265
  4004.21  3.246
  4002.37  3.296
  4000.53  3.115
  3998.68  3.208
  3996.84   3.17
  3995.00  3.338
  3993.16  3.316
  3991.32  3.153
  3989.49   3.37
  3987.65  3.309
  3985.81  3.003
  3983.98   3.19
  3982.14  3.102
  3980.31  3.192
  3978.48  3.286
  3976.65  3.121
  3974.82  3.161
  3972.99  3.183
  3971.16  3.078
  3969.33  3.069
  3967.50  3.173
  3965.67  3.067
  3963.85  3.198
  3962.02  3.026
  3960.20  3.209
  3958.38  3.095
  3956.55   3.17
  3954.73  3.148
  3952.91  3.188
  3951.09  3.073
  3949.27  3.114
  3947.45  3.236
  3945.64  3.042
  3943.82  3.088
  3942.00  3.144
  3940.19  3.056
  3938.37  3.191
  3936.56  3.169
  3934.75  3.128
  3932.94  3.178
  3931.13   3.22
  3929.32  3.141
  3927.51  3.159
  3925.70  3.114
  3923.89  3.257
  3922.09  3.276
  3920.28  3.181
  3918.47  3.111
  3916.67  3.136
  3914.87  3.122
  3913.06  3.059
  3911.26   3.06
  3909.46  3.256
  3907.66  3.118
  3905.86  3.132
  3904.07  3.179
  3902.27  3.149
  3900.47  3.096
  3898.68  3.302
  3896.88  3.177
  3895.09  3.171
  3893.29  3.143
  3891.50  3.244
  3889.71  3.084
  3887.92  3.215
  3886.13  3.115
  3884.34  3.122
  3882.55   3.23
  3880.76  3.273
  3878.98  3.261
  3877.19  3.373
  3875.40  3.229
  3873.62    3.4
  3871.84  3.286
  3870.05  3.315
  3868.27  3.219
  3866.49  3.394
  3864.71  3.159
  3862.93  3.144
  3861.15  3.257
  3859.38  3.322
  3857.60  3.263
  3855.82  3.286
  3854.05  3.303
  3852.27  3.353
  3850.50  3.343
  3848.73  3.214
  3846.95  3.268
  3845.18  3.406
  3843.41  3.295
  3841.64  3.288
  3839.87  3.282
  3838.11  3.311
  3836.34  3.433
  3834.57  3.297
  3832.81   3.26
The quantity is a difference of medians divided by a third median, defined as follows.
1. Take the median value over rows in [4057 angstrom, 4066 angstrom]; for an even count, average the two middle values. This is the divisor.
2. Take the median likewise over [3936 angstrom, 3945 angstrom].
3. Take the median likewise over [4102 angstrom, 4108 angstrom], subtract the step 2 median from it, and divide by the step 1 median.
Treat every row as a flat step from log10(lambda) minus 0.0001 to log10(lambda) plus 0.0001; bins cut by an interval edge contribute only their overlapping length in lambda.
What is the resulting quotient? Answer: 0.30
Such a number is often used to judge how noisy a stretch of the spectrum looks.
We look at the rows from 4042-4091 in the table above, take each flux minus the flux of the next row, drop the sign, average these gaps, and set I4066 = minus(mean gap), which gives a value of -0.19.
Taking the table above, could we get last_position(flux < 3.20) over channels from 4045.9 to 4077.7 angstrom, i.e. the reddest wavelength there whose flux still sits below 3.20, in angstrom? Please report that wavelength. 4067.40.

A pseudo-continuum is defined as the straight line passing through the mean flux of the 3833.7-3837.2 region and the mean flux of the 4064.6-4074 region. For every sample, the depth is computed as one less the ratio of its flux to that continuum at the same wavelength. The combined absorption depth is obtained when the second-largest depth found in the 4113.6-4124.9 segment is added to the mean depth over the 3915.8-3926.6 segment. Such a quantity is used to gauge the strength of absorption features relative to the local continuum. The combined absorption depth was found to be -0.22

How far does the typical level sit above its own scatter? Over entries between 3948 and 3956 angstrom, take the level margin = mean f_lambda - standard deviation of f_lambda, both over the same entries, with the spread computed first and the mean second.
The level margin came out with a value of 3.09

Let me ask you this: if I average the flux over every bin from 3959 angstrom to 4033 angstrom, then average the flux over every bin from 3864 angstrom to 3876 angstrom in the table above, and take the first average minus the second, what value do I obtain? -0.1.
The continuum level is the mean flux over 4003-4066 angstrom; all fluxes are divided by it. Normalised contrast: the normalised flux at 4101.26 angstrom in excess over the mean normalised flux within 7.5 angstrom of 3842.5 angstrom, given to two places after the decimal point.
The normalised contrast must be 0.22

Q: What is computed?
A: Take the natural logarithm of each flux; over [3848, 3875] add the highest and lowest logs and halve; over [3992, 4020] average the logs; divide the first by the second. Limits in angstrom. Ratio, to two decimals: 1.01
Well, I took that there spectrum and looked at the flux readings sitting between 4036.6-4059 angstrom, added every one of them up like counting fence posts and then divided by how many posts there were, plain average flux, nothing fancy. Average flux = 3.43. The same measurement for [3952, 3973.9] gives 3.13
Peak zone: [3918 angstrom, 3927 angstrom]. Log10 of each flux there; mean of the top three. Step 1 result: 0.510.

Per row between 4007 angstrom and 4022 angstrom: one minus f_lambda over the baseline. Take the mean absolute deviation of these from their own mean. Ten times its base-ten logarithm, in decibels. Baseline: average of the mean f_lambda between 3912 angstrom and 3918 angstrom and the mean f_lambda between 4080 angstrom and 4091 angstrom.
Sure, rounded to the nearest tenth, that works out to -13.4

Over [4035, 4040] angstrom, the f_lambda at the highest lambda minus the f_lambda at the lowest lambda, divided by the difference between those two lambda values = -0.11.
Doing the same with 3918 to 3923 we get 0.05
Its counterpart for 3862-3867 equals 0.07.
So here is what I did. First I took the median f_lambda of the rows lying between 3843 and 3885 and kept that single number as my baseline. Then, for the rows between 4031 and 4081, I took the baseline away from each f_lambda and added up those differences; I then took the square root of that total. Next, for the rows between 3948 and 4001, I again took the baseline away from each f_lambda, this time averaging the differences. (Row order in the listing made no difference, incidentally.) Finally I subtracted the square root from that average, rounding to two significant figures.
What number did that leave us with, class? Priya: -2.2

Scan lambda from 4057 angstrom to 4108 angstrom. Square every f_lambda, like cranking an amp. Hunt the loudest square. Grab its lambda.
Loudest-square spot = 4106.93 angstrom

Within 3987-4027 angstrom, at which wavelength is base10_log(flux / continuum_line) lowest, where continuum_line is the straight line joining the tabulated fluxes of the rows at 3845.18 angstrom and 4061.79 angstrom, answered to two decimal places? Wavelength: 4013.44 angstrom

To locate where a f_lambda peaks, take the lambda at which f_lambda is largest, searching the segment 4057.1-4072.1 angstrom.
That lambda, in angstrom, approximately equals 4058.05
